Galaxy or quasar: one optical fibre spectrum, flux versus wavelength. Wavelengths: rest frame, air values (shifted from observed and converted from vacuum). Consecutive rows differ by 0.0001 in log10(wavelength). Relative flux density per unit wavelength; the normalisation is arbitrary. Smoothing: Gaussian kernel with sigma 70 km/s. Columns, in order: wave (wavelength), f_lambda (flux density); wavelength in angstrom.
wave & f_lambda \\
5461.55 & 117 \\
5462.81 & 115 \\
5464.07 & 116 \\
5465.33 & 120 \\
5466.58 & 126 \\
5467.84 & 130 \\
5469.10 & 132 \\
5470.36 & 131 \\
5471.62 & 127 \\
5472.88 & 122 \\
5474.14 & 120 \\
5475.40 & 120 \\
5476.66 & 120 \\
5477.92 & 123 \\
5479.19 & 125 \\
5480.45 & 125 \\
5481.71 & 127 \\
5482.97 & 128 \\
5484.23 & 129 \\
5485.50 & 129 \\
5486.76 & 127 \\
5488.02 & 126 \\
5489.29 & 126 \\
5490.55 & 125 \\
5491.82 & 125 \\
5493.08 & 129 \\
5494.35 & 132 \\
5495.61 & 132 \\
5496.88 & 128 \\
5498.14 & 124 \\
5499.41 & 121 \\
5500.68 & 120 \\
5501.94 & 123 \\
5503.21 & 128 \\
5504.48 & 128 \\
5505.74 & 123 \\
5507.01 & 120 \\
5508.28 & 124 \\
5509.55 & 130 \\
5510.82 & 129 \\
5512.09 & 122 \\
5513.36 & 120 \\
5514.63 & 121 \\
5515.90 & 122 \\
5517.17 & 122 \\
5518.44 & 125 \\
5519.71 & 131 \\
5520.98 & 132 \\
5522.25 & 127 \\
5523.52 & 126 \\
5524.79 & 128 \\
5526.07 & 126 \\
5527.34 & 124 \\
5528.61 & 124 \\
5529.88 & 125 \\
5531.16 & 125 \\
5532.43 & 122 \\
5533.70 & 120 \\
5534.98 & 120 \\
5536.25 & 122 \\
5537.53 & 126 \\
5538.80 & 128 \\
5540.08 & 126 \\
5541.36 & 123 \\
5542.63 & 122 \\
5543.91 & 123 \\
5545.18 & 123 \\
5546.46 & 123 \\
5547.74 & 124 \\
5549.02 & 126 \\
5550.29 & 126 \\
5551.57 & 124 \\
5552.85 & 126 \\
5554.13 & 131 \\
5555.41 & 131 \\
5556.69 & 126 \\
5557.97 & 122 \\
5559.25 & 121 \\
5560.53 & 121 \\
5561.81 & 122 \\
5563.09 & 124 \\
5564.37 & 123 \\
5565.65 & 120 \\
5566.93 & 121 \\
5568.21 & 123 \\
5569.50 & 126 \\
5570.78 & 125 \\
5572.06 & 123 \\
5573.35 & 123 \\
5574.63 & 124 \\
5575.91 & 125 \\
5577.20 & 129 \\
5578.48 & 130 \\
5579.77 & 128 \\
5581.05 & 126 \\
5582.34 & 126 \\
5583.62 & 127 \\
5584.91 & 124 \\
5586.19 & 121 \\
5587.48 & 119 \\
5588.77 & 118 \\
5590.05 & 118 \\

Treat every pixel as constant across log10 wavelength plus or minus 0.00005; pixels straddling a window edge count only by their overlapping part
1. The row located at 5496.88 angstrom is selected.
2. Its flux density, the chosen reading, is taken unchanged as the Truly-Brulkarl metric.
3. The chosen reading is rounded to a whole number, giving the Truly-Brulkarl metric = 128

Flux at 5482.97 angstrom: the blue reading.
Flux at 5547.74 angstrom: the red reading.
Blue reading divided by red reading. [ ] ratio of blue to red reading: 1.032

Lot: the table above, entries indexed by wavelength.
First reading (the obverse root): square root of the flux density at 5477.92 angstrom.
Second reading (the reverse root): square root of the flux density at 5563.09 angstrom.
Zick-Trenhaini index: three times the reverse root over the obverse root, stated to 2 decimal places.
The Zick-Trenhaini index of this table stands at 3.01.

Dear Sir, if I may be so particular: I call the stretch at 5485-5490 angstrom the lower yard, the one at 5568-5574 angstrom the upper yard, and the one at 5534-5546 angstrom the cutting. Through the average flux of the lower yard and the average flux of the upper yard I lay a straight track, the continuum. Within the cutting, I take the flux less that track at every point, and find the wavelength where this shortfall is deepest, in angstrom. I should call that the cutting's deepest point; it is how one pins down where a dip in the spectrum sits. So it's 5534.98 angstrom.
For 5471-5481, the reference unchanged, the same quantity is 5474.14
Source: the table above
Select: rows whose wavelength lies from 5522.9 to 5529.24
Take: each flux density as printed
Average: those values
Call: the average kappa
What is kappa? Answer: 126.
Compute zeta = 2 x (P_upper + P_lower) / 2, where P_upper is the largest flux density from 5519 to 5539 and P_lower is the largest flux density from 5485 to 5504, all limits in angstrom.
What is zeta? 264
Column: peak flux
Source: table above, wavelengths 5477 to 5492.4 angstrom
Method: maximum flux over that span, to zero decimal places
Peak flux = 129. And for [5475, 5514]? 132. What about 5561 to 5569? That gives 124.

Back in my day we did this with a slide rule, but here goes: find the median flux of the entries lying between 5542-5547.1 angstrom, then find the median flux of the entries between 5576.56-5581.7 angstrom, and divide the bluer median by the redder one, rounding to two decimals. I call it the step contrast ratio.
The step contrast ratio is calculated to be 0.96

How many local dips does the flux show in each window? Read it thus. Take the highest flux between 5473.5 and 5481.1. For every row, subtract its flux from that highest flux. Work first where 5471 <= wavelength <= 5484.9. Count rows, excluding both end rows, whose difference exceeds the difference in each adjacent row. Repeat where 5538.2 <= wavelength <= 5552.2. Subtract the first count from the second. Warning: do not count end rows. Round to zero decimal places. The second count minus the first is 1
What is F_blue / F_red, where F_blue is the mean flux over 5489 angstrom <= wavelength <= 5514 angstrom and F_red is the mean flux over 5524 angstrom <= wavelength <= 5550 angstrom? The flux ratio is 1.01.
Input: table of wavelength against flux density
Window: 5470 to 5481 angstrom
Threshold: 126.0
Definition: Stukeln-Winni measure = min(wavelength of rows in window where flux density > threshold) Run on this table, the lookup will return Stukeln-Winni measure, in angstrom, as 5470.36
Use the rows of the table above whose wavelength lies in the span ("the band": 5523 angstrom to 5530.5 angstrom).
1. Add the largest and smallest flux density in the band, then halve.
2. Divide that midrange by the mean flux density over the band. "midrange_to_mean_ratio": 1.00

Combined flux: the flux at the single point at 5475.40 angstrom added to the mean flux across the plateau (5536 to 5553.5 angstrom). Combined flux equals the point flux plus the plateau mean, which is 244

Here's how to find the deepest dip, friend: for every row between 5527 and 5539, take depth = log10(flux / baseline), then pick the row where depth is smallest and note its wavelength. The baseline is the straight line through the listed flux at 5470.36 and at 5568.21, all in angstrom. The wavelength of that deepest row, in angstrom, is 5533.70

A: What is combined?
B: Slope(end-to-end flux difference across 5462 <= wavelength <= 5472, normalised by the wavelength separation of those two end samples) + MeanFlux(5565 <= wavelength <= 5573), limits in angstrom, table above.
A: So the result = 124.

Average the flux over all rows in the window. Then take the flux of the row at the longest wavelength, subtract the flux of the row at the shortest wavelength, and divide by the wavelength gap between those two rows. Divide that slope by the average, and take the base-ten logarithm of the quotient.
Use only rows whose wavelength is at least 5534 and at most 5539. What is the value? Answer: -1.8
